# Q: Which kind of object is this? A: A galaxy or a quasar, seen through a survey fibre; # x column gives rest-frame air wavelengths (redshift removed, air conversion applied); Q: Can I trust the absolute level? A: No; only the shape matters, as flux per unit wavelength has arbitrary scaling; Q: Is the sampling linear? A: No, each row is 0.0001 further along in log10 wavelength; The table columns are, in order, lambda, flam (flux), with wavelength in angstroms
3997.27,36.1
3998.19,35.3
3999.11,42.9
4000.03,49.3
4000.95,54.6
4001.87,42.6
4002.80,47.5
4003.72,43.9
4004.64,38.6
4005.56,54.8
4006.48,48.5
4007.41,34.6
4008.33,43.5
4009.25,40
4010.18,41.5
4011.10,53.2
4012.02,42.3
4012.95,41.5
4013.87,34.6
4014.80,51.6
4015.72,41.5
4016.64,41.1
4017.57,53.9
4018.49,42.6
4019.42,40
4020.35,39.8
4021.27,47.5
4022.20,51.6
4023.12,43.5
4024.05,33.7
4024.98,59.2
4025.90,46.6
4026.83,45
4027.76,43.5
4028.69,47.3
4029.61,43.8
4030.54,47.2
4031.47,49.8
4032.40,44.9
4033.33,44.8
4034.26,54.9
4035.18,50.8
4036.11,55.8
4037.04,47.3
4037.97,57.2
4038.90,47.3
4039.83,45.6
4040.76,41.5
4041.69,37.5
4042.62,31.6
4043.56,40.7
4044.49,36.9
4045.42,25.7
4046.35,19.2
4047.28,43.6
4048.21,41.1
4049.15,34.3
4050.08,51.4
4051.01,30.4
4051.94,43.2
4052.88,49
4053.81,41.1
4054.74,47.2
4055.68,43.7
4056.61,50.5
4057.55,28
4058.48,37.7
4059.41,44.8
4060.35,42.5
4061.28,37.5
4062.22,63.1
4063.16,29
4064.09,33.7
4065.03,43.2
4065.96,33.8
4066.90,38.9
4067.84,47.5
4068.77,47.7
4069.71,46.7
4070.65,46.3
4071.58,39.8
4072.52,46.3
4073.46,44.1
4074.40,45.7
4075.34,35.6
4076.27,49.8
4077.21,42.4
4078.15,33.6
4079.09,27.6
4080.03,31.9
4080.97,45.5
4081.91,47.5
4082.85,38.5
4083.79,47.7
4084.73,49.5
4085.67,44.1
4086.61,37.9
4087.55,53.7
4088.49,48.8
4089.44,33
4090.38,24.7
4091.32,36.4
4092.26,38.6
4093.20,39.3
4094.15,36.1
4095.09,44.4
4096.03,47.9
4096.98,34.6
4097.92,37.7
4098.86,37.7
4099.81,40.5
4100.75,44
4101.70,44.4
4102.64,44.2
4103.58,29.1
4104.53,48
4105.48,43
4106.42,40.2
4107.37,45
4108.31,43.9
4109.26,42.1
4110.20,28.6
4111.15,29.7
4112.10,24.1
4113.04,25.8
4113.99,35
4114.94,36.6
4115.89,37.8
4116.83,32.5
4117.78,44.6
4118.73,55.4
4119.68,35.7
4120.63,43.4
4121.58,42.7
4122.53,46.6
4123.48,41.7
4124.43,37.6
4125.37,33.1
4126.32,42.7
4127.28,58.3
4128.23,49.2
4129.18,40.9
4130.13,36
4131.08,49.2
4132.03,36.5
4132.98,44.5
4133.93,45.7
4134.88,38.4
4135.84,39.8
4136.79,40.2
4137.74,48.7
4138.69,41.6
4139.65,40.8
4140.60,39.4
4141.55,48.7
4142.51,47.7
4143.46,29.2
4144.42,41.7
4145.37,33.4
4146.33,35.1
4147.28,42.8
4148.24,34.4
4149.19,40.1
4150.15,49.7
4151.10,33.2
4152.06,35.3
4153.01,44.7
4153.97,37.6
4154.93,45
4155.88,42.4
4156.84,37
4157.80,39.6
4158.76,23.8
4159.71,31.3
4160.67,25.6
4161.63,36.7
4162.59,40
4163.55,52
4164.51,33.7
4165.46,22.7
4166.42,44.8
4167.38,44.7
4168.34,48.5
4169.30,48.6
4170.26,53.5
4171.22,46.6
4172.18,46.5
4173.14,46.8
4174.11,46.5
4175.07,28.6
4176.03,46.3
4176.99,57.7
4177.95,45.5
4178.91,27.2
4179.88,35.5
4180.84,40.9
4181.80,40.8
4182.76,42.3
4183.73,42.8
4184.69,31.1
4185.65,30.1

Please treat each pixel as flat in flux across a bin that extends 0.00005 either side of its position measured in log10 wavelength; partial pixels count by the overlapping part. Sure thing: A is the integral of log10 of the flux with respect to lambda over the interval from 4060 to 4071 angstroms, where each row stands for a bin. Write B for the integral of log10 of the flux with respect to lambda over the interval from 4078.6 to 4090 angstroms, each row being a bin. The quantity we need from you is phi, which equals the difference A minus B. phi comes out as -0.6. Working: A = 17.8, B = 18.4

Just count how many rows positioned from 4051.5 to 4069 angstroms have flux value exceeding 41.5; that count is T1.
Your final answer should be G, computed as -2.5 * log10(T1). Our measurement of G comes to -2.60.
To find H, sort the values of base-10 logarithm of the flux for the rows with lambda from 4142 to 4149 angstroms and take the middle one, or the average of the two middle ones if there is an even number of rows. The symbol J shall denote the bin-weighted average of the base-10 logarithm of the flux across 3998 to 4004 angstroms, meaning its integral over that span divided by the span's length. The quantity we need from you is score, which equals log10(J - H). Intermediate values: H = 1.55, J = 1.66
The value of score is -0.96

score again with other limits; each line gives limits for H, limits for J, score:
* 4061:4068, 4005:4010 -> -1.26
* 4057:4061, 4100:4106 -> -1.77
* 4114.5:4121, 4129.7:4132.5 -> -1.55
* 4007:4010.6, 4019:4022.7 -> -1.40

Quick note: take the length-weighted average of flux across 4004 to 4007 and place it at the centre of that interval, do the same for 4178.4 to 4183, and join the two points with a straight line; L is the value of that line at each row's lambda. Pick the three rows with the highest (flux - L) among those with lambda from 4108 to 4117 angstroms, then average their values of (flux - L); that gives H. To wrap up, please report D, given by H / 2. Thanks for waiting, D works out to 0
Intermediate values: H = 0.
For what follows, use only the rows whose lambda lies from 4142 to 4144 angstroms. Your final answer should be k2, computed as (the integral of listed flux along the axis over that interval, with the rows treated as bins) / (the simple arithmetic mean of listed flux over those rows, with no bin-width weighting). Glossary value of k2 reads 2.004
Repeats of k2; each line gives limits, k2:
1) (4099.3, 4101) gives 1.685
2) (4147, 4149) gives 1.990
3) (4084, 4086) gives 2.014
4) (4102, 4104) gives 2.057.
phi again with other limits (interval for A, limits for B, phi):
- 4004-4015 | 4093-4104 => 0.4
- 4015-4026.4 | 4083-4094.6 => 0.3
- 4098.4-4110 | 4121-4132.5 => 0.0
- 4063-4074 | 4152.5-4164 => -0.3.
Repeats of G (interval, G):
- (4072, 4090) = -2.70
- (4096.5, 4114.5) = -2.26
